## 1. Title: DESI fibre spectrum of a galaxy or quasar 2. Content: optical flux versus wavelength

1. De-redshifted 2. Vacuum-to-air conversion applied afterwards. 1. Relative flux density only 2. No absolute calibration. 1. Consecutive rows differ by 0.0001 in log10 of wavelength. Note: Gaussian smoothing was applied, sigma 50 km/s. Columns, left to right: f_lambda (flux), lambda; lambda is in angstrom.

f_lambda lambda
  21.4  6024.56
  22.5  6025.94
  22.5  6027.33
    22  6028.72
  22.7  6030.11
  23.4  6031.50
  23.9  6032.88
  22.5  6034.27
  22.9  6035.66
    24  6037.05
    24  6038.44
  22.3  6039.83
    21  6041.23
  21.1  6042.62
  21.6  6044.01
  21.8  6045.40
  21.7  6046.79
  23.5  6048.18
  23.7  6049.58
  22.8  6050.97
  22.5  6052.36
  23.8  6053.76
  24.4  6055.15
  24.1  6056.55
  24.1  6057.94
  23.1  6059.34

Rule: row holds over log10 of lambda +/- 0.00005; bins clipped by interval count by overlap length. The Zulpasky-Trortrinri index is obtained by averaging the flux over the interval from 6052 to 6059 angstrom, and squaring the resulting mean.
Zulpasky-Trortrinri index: 565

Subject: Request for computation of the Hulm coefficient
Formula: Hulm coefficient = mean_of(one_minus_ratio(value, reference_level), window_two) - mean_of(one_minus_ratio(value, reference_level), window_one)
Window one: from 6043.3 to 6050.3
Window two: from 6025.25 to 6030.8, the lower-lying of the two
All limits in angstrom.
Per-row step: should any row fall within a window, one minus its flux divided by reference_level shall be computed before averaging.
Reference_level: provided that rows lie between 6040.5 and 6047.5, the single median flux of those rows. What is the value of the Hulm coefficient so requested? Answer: 0.00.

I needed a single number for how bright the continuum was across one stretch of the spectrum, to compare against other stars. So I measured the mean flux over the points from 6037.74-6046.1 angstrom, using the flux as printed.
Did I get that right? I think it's 22.0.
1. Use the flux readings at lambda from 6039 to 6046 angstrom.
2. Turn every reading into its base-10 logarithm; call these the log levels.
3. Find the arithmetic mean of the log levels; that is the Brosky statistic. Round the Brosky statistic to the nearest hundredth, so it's 1.33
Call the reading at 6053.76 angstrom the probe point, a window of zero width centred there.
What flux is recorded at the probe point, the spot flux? 23.8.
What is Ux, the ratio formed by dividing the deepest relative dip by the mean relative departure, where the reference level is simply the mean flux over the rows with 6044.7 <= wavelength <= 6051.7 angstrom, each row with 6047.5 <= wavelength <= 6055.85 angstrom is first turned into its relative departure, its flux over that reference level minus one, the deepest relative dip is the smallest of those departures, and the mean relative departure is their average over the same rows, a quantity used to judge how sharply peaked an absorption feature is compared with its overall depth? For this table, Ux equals -0.3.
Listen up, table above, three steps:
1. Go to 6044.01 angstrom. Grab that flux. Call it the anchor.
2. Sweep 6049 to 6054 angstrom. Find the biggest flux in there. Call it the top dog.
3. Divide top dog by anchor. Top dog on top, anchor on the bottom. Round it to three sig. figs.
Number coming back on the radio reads 1.10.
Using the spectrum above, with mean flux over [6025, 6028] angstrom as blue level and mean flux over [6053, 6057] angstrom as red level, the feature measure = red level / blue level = 1.071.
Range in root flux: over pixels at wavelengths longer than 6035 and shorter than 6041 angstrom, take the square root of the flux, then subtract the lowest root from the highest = 0.177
